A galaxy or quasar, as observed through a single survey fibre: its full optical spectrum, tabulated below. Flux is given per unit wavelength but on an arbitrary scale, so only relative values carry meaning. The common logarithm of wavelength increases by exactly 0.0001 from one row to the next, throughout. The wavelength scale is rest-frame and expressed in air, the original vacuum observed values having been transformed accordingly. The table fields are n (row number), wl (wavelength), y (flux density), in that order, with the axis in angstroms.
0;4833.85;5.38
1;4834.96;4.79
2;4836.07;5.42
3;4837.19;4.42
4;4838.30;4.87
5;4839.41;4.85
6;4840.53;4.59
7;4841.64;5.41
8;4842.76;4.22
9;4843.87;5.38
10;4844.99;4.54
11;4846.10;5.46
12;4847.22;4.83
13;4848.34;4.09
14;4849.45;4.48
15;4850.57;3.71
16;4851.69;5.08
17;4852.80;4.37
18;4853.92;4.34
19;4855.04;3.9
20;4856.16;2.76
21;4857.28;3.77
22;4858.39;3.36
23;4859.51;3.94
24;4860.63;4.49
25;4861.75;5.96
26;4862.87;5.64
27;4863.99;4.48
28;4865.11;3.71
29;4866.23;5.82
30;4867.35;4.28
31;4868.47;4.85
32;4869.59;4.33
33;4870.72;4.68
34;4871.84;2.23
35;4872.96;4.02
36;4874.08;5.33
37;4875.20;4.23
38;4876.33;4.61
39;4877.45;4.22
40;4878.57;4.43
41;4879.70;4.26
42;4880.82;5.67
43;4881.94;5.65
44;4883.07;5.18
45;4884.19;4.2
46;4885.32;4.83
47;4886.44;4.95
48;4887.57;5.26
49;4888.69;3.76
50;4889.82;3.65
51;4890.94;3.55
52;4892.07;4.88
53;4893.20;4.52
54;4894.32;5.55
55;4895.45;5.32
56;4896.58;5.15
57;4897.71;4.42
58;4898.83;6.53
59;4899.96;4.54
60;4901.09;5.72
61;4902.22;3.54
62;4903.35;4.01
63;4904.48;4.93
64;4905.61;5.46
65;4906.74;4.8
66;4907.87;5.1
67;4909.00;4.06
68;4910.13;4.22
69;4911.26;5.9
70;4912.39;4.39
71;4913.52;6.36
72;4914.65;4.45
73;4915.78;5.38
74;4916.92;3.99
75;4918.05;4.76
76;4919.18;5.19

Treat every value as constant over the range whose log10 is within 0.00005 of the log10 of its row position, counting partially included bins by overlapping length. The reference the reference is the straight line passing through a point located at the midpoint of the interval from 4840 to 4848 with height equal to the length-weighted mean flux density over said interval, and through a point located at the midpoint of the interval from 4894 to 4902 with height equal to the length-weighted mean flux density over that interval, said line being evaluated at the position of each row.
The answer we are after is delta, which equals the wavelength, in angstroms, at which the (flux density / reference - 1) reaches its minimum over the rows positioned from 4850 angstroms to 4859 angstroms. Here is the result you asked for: 4856.16 angstroms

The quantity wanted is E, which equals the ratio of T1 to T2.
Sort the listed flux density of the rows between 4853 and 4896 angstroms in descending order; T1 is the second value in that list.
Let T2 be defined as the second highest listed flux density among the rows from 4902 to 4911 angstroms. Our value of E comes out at 1.14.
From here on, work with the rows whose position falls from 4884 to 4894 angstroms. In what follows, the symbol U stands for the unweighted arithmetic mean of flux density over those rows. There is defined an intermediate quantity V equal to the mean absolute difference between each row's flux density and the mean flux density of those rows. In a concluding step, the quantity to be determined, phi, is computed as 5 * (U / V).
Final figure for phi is 41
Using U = 4.40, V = 0.54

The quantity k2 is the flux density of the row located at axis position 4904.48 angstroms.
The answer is 4.93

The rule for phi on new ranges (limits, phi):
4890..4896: 41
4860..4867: 32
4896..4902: 39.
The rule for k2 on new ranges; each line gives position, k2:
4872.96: 4.02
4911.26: 5.9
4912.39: 4.39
